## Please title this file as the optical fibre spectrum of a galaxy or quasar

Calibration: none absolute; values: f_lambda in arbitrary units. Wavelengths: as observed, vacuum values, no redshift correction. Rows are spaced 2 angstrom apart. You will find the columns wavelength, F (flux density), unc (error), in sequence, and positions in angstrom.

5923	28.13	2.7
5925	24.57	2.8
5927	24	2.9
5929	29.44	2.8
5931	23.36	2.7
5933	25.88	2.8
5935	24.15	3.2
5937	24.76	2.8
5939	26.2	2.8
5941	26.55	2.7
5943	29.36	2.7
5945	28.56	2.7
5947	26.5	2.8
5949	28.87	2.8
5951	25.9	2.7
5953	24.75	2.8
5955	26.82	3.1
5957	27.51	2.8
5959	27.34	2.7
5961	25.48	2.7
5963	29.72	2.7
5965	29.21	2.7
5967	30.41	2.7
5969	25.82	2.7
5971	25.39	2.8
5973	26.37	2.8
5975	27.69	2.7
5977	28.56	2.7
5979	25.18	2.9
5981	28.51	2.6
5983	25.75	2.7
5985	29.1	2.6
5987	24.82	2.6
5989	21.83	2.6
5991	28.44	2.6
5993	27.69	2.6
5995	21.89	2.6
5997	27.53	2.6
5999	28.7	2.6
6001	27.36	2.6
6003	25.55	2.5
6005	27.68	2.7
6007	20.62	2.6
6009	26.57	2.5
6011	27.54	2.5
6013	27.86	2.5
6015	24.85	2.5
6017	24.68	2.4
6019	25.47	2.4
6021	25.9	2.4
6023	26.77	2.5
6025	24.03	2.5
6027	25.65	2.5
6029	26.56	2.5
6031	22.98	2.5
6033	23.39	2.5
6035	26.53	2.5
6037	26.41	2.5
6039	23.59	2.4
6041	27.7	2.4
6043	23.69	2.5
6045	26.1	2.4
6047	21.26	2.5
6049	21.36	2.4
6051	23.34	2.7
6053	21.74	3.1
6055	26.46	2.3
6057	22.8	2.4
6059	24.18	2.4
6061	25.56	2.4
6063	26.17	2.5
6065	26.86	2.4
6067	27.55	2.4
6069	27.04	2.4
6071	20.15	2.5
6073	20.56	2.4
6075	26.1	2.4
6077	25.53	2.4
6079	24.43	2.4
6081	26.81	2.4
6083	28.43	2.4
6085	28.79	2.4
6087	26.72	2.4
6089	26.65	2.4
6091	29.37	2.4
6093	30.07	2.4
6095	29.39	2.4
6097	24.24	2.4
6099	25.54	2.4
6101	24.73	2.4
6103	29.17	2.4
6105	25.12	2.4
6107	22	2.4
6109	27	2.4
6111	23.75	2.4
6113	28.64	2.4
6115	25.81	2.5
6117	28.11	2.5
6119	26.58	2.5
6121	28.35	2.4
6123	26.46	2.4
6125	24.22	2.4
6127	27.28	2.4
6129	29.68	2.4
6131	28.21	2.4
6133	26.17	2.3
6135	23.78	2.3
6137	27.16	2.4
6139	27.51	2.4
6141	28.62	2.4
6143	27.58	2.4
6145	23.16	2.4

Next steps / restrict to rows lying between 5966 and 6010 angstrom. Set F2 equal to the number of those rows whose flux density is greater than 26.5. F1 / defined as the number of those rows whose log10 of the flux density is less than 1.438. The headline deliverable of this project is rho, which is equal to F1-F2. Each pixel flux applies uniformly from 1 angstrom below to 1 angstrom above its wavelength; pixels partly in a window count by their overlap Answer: 0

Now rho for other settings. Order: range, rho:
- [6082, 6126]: 0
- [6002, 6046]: 10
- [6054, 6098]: 5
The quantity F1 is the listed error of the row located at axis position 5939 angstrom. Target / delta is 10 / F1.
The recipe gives 3.57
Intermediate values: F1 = 2.80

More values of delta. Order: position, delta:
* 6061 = 4.17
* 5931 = 3.70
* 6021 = 4.17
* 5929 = 3.57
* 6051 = 3.70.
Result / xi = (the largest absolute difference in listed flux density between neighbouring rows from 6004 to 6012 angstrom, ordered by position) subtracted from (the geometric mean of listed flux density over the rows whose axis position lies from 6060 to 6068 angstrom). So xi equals 19.5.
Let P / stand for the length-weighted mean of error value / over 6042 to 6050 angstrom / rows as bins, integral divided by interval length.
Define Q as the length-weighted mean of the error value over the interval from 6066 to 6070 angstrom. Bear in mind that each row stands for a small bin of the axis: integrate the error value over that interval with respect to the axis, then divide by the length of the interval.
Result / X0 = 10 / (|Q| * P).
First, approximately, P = 2.45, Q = 2.40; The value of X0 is 1.70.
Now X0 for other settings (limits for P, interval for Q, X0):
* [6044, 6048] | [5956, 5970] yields 1.50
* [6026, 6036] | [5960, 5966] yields 1.48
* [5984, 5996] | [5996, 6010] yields 1.49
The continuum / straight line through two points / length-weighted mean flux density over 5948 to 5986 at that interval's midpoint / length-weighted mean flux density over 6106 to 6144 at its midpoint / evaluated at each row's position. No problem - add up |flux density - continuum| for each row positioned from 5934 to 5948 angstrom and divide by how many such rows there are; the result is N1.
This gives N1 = 1.71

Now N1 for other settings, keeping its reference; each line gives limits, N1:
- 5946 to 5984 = 1.43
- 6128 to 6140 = 1.55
